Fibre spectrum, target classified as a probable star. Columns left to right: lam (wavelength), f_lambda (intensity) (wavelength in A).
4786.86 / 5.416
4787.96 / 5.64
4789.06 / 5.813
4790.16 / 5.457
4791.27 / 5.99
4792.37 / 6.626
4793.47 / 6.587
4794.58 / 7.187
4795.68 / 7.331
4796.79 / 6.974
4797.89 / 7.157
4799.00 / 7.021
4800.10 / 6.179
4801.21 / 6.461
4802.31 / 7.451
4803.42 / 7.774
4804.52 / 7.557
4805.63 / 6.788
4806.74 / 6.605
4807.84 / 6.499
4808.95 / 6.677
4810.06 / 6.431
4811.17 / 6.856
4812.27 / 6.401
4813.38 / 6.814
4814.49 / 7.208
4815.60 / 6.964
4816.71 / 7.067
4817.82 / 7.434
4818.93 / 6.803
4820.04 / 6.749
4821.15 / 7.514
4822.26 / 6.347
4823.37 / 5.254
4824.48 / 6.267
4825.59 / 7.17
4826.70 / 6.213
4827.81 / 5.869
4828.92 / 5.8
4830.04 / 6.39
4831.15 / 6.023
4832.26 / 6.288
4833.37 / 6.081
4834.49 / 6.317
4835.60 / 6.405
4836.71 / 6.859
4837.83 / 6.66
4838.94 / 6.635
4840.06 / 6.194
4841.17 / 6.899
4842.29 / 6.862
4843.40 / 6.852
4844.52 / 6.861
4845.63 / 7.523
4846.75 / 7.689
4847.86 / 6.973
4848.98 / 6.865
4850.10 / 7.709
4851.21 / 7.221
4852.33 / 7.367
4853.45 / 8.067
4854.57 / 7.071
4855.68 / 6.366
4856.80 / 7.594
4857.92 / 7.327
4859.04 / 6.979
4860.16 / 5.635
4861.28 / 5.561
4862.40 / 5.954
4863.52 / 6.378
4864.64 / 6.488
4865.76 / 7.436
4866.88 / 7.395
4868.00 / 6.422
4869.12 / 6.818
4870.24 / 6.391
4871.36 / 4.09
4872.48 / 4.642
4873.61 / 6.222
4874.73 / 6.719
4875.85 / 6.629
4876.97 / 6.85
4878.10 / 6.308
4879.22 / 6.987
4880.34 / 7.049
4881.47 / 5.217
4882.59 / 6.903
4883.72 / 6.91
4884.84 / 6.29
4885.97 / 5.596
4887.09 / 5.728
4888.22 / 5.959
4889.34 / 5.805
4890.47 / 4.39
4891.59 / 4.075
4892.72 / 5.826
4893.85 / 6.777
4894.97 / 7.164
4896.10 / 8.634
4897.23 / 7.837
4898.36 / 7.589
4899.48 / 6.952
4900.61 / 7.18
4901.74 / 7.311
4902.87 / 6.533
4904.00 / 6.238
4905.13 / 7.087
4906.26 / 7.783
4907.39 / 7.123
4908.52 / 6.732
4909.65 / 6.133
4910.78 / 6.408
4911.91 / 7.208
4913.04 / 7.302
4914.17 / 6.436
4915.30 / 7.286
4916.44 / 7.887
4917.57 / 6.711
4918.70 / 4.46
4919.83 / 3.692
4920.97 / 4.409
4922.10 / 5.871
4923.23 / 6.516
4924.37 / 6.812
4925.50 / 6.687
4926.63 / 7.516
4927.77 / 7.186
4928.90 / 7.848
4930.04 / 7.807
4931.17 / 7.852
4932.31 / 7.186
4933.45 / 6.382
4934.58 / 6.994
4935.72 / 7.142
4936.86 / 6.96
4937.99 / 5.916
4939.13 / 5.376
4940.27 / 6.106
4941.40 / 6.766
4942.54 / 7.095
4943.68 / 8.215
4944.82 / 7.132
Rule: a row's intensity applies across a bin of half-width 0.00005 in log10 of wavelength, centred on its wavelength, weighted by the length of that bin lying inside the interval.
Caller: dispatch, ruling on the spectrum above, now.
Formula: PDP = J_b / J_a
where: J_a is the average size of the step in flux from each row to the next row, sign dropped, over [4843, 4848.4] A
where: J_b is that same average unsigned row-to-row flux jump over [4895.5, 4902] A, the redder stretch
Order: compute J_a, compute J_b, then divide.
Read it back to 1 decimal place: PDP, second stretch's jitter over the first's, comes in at 1.1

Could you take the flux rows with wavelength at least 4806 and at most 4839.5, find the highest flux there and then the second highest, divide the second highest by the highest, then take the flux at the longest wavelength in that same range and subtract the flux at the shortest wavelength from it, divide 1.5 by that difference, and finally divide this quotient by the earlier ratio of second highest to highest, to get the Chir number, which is 51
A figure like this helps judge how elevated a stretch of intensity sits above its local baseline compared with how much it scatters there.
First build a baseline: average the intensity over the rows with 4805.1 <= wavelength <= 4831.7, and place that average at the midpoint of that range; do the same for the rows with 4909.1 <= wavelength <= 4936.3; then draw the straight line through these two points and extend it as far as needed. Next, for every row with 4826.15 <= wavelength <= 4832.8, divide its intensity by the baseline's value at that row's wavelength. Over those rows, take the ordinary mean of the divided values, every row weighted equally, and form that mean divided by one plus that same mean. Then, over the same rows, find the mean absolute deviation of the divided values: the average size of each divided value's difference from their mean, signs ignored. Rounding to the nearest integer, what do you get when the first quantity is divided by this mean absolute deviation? 16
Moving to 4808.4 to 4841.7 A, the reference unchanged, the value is 8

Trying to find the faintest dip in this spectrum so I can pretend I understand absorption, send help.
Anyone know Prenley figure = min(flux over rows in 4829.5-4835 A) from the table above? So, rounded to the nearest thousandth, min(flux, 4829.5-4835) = 6.023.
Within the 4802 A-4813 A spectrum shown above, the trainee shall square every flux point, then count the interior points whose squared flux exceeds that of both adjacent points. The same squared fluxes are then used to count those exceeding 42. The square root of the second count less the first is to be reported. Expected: 2.2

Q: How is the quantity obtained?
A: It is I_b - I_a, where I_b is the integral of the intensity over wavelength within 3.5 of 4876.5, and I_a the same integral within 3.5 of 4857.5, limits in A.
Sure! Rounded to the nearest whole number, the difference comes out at -1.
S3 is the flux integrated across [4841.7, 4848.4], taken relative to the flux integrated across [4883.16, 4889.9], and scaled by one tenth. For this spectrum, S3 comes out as 0.117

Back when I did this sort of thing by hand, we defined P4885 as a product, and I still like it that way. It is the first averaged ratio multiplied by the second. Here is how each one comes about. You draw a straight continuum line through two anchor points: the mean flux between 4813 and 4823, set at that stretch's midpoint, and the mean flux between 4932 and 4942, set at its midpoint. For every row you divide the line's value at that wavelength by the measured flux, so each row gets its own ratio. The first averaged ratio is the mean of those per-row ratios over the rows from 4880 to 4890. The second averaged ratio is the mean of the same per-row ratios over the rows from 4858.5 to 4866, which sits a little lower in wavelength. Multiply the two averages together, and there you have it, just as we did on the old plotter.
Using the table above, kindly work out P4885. 1.20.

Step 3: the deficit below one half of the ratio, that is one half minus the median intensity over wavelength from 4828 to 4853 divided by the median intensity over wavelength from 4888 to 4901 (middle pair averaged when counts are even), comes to -0.499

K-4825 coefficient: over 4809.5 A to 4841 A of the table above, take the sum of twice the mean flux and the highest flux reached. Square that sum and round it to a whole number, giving 424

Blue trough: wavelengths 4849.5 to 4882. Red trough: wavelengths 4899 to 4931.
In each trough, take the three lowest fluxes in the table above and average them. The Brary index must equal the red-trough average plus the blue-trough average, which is 8.8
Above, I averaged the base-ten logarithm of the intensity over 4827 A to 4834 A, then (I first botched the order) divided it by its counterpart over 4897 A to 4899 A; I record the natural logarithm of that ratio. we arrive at -0.12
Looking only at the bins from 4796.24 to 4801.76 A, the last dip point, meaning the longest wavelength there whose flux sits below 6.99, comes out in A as 4801.21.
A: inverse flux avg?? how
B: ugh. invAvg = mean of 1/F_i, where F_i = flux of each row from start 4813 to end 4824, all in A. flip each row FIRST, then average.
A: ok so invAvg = 0.148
